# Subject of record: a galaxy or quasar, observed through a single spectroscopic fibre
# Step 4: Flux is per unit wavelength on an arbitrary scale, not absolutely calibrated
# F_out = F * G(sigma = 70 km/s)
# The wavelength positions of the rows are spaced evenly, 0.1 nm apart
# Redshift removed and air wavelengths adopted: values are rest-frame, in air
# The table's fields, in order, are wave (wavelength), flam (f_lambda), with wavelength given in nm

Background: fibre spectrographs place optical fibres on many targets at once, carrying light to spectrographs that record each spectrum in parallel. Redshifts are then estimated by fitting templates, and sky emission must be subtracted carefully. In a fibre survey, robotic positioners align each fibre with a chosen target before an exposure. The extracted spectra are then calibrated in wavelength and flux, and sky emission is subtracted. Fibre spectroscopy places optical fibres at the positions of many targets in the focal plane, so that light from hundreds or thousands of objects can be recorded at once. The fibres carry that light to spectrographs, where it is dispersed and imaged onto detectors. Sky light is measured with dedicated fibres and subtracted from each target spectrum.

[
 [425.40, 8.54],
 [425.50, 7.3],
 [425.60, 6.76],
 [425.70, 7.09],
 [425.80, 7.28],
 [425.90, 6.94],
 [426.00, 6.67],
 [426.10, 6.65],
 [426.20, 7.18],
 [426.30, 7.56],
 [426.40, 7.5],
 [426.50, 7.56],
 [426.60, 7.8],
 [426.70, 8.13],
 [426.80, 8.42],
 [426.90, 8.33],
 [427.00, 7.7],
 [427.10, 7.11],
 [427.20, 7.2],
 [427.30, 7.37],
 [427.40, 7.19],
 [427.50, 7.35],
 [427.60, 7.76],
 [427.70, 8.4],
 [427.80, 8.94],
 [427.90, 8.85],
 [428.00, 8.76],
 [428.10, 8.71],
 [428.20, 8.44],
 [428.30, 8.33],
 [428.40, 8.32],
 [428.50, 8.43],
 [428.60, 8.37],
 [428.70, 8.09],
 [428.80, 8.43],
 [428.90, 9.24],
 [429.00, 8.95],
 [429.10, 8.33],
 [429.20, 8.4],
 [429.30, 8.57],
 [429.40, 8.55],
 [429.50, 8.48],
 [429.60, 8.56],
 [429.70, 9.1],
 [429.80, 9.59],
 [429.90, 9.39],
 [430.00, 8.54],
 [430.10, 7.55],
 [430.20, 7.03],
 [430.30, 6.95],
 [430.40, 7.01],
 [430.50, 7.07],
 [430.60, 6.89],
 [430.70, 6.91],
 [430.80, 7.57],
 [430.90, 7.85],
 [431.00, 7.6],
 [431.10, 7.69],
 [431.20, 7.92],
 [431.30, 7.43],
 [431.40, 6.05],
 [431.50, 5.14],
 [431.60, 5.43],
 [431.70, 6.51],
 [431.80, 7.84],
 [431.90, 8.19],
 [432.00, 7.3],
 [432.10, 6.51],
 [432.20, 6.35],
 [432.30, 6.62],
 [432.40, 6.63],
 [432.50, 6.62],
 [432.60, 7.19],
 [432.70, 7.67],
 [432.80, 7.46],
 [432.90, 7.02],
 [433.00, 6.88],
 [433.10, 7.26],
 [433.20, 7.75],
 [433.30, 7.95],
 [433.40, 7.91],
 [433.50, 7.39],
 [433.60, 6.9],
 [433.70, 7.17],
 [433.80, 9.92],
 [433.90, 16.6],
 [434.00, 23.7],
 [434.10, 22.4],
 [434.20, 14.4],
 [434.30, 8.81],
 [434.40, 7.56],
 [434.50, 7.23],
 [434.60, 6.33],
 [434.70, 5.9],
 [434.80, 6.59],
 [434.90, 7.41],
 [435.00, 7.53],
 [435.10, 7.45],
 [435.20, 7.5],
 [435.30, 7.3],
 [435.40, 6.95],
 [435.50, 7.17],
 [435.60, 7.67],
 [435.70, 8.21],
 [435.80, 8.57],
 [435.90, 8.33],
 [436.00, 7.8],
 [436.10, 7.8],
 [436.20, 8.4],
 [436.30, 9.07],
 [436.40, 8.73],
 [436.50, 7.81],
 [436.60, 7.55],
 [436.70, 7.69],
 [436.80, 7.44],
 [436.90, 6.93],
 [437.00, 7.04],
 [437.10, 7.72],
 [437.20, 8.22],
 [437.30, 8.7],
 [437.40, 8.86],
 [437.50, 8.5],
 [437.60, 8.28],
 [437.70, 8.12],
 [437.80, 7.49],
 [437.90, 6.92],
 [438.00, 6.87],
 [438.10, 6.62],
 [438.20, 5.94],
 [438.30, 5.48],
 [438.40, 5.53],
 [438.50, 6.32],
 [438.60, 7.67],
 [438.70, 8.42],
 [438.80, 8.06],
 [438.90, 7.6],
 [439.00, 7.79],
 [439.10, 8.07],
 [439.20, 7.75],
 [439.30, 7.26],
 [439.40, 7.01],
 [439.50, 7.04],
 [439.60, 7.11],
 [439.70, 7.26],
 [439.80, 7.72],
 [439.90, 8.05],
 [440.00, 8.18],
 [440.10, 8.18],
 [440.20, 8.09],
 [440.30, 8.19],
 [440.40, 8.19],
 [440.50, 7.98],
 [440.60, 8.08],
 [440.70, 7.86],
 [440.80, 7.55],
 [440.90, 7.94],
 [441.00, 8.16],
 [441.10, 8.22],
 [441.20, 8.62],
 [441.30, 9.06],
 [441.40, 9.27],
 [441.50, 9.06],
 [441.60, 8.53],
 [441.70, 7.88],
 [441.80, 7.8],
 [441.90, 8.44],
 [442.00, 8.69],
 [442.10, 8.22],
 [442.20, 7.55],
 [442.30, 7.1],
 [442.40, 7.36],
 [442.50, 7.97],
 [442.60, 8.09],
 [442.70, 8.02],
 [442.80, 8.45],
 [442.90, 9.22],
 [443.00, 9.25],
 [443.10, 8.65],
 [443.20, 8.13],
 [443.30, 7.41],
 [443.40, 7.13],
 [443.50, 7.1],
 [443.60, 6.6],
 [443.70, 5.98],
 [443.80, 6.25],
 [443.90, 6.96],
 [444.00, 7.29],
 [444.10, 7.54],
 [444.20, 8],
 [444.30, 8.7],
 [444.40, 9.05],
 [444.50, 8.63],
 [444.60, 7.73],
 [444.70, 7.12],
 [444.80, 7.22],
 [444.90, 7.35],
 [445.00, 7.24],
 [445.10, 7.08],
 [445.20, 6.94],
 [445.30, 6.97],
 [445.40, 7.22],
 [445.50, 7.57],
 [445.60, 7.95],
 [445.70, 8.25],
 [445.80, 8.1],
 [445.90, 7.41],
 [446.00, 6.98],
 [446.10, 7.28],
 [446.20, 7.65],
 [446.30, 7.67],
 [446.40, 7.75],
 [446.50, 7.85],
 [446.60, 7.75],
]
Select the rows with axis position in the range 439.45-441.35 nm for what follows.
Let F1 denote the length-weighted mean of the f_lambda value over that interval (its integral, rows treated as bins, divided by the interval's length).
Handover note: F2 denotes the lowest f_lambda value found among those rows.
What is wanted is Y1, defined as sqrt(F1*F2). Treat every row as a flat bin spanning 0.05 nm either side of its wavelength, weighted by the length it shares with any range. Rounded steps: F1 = 8.0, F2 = 7.04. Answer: 7.5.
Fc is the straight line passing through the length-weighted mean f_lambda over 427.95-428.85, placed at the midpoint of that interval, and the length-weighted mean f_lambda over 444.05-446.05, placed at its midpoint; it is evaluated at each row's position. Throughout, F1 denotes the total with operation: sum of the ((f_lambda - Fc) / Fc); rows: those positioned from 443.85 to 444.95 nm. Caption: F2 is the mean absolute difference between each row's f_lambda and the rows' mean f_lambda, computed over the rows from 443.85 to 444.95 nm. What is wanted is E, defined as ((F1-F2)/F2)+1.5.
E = 0.7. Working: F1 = 0.1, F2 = 0.59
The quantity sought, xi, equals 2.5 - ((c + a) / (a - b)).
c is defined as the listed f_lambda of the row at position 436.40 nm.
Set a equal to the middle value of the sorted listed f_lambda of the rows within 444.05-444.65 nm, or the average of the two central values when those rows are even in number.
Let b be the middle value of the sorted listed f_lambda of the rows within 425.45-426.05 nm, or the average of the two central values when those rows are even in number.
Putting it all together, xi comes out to -11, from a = 8.3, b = 7.0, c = 8.73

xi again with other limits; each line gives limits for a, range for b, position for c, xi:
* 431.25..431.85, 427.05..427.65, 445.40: 16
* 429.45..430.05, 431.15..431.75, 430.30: -4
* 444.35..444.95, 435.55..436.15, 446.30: 35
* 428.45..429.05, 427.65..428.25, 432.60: 54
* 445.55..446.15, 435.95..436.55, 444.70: 37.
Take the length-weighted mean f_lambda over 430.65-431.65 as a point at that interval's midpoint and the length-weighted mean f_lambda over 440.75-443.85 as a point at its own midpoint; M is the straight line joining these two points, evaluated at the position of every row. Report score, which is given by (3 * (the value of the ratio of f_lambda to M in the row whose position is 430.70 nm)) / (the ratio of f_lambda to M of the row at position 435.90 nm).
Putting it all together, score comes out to 2.66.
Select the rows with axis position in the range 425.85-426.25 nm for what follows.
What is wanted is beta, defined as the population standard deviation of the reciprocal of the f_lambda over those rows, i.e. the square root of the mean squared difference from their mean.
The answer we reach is 0.0046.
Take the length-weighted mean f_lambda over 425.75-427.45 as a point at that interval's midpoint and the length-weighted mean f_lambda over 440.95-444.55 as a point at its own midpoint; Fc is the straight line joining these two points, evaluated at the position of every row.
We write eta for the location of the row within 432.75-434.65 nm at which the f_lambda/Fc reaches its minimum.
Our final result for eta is 434.60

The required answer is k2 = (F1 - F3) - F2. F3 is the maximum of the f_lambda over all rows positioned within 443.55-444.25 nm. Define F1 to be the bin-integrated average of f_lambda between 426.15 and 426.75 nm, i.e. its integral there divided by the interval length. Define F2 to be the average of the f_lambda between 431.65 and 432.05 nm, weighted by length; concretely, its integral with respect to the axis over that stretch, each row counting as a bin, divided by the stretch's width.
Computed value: -7.8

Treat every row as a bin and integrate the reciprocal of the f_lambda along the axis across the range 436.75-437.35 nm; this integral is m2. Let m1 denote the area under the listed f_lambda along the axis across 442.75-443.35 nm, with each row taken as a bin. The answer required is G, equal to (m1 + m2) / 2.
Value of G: 2.6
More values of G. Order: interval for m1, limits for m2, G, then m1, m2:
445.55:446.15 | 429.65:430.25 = 2.3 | 4.6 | 0.071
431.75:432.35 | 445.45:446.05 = 2.2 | 4.3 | 0.078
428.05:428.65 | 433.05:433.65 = 2.6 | 5.1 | 0.080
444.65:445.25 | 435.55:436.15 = 2.2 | 4.3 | 0.075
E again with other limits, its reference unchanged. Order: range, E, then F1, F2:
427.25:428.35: -0.1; -0.3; 0.56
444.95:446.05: -0.2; -0.3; 0.39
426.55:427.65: -2.3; -1.1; 0.39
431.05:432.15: -1.5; -1.8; 0.89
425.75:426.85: -2.7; -1.4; 0.44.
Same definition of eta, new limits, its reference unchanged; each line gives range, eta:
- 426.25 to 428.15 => 427.10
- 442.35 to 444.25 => 443.70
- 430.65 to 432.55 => 431.50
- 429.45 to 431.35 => 430.60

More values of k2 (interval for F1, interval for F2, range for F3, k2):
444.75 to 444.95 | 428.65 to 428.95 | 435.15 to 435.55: -8.8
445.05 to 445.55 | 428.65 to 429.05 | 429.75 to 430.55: -11.1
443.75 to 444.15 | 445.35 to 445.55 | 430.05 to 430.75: -7.9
